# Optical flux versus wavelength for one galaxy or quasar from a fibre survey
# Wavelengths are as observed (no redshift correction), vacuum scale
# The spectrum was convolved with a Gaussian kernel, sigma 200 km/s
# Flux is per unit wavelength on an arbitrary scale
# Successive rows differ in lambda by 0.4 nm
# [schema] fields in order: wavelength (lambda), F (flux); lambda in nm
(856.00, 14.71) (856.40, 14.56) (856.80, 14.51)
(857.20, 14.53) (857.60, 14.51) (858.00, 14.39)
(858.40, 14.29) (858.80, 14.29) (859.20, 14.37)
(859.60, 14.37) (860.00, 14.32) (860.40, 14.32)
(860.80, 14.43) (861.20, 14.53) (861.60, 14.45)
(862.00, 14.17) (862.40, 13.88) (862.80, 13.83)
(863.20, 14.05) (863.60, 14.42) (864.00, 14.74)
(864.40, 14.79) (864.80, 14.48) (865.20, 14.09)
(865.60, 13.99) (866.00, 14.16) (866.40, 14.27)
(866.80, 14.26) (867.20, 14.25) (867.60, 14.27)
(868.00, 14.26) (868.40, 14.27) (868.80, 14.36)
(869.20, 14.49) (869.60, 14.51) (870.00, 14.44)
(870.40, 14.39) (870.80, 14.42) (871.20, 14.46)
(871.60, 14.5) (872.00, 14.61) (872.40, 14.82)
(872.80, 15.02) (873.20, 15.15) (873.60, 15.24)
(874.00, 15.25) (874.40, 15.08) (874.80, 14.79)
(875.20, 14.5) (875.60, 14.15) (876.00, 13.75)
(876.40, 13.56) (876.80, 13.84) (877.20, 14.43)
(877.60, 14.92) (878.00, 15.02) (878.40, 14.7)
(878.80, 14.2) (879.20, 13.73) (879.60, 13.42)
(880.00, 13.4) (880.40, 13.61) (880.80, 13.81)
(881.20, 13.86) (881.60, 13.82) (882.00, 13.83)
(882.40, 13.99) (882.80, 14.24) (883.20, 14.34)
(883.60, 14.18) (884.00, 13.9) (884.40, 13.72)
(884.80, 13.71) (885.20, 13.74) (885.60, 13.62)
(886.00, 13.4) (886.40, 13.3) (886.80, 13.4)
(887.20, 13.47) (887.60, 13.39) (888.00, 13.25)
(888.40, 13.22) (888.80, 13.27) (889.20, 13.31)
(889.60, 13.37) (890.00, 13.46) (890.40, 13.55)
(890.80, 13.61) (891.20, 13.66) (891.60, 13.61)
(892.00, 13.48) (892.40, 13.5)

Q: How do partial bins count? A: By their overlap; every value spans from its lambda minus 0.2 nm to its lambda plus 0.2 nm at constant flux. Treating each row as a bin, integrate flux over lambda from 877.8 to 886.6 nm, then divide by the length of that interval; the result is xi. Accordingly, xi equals 13.89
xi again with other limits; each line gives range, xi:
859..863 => 14.27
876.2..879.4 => 14.30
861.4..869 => 14.26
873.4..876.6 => 14.54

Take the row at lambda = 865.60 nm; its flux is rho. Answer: 13.99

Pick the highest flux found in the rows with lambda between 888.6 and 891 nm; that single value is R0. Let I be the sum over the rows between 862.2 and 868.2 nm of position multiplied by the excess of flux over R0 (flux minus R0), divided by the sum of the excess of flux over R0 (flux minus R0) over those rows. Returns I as 865.30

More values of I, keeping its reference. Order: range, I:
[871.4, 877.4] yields 873.81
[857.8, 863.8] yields 860.57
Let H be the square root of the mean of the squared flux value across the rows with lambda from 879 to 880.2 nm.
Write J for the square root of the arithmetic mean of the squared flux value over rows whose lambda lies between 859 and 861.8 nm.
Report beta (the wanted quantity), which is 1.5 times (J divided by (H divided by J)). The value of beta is 23.0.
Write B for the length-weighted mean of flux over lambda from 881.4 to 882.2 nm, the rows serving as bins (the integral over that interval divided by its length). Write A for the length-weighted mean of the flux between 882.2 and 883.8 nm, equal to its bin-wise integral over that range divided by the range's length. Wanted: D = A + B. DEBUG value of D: 28.0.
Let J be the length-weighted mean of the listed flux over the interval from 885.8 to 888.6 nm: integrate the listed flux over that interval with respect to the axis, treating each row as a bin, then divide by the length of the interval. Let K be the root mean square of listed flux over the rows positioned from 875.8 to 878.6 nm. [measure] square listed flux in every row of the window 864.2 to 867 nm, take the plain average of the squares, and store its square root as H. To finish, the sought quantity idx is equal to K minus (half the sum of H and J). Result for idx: 0.5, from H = 14.3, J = 13.35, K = 14.3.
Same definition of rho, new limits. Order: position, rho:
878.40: 14.7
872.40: 14.82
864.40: 14.79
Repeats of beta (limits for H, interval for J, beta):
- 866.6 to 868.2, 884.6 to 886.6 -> 19.3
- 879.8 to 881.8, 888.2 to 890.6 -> 19.6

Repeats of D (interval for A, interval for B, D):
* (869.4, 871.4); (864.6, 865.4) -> 28.7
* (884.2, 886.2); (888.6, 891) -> 27.1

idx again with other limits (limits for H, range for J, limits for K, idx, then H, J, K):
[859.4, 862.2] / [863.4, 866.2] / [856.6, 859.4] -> 0.0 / 14.4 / 14.38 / 14.4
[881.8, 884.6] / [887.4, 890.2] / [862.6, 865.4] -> 0.7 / 14.0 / 13.32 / 14.3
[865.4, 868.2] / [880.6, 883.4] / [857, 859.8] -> 0.3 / 14.2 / 13.98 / 14.4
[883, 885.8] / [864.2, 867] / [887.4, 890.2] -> -0.8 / 13.9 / 14.29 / 13.3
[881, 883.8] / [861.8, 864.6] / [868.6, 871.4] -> 0.3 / 14.0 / 14.27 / 14.4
